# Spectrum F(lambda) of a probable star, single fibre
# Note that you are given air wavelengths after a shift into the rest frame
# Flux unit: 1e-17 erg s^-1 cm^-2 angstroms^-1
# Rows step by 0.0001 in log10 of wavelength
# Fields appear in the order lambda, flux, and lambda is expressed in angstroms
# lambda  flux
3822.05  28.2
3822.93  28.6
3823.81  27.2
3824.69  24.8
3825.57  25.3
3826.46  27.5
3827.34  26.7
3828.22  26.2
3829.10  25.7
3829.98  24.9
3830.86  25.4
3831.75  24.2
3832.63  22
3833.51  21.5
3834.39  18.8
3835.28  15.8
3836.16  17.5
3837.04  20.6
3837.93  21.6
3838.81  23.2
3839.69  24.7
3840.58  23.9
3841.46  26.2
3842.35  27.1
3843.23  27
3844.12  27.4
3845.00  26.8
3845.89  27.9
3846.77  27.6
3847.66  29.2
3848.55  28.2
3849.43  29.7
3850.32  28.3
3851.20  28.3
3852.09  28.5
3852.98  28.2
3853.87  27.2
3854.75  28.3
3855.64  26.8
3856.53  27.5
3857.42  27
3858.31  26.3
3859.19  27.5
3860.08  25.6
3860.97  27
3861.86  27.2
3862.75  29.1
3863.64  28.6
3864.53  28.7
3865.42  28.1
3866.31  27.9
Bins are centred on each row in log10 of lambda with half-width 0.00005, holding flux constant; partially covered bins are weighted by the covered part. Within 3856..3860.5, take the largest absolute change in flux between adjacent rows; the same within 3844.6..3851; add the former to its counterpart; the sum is 3.5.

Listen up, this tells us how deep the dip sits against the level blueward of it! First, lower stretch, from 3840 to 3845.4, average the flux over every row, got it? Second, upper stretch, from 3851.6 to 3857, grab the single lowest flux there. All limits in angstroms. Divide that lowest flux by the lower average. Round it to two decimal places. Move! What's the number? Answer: 1.02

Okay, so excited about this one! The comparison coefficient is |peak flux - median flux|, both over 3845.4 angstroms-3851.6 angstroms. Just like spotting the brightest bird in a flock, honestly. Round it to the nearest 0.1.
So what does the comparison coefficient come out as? 1.4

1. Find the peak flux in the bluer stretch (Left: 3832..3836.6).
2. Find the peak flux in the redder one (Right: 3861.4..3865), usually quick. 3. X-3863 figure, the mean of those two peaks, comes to 26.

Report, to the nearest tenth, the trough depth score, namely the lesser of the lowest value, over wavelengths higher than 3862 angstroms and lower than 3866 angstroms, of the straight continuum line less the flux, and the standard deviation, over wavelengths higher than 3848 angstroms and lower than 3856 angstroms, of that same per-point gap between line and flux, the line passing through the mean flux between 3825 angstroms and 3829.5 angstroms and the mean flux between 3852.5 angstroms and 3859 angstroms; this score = -1.5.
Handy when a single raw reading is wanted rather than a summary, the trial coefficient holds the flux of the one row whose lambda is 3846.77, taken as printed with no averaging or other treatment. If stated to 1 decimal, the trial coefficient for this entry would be 27.6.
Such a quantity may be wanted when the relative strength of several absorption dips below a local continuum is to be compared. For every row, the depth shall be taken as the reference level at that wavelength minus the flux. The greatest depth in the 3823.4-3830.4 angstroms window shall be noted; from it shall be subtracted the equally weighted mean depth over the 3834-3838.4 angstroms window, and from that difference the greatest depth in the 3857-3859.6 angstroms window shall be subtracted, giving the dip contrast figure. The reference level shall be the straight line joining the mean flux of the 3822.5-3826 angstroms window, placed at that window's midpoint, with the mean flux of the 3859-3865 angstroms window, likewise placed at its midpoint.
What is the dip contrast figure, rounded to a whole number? -7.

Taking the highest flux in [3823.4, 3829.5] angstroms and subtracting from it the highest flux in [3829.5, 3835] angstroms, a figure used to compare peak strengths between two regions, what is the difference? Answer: 2.1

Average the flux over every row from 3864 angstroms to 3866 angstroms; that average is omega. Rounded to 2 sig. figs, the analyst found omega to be 28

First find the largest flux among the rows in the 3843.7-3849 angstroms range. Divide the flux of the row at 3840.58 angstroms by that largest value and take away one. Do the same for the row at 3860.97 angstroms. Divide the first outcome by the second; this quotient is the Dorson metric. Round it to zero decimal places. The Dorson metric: 2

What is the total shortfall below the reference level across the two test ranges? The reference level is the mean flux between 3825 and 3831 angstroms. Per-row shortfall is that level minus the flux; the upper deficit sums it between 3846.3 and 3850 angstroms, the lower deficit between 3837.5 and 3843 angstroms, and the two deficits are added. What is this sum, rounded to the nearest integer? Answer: -2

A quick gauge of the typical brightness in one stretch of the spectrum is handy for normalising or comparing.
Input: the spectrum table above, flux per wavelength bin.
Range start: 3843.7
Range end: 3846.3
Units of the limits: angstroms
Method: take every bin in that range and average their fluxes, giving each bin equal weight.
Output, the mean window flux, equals 27.4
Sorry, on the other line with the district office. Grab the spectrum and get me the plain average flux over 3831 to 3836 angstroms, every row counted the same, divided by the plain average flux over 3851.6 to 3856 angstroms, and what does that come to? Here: 0.74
